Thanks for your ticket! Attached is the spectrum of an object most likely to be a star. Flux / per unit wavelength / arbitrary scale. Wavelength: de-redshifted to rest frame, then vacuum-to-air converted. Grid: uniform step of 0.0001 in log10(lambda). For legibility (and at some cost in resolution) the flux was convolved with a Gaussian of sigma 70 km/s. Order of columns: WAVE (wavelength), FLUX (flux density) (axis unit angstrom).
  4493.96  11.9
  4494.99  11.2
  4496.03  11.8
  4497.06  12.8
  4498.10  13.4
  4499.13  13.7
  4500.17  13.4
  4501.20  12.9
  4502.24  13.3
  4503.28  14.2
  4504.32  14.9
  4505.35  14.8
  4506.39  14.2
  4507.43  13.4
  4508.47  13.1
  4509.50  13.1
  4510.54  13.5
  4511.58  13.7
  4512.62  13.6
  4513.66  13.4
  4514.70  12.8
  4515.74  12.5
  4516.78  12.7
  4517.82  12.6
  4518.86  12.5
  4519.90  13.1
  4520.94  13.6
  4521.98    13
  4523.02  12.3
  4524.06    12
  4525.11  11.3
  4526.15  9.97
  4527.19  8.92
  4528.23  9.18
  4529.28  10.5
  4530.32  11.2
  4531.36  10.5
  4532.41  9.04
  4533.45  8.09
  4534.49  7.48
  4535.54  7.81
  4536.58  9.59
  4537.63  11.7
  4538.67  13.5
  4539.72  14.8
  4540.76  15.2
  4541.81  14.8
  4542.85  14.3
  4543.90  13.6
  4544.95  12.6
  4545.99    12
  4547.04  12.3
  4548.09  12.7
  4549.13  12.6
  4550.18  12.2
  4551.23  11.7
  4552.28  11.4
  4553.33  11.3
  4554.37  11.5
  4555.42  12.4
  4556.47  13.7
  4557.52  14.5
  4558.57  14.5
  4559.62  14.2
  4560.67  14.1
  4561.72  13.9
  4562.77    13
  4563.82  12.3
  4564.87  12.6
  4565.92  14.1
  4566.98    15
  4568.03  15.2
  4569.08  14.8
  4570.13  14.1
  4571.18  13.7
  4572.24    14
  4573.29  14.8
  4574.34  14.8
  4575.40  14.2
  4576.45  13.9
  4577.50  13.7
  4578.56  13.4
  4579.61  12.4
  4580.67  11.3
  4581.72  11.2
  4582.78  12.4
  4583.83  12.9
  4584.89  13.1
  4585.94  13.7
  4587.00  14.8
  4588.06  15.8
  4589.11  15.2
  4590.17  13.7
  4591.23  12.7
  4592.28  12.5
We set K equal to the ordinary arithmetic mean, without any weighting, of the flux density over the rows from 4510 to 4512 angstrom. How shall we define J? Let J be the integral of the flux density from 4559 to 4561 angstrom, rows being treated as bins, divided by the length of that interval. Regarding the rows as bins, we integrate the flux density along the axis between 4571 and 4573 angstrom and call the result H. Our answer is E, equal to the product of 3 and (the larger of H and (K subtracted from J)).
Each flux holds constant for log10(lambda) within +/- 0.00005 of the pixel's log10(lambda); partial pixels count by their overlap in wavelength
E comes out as 84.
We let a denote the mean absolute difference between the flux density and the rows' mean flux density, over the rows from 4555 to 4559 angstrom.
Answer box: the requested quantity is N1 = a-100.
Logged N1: -99.3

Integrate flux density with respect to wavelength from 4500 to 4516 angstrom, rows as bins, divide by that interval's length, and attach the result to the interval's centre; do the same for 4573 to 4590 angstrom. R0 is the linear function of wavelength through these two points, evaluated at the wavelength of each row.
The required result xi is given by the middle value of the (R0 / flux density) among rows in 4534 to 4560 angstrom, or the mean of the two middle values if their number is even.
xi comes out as 1.08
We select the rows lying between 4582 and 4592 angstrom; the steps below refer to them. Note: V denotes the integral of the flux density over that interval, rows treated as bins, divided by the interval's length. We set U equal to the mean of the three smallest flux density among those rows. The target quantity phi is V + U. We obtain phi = 26.4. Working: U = 12.7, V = 13.7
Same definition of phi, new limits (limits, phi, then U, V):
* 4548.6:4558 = 23.8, 11.4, 12.4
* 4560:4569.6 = 26.5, 12.6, 13.9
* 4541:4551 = 25.2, 12.2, 13.0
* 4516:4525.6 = 24.4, 11.9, 12.6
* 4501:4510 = 26.8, 13.0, 13.8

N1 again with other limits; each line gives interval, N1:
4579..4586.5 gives -99.3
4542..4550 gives -99.4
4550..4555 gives -99.7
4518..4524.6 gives -99.5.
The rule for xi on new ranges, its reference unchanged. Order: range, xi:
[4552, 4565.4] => 1.04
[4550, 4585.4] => 0.99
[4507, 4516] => 1.01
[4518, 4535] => 1.25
